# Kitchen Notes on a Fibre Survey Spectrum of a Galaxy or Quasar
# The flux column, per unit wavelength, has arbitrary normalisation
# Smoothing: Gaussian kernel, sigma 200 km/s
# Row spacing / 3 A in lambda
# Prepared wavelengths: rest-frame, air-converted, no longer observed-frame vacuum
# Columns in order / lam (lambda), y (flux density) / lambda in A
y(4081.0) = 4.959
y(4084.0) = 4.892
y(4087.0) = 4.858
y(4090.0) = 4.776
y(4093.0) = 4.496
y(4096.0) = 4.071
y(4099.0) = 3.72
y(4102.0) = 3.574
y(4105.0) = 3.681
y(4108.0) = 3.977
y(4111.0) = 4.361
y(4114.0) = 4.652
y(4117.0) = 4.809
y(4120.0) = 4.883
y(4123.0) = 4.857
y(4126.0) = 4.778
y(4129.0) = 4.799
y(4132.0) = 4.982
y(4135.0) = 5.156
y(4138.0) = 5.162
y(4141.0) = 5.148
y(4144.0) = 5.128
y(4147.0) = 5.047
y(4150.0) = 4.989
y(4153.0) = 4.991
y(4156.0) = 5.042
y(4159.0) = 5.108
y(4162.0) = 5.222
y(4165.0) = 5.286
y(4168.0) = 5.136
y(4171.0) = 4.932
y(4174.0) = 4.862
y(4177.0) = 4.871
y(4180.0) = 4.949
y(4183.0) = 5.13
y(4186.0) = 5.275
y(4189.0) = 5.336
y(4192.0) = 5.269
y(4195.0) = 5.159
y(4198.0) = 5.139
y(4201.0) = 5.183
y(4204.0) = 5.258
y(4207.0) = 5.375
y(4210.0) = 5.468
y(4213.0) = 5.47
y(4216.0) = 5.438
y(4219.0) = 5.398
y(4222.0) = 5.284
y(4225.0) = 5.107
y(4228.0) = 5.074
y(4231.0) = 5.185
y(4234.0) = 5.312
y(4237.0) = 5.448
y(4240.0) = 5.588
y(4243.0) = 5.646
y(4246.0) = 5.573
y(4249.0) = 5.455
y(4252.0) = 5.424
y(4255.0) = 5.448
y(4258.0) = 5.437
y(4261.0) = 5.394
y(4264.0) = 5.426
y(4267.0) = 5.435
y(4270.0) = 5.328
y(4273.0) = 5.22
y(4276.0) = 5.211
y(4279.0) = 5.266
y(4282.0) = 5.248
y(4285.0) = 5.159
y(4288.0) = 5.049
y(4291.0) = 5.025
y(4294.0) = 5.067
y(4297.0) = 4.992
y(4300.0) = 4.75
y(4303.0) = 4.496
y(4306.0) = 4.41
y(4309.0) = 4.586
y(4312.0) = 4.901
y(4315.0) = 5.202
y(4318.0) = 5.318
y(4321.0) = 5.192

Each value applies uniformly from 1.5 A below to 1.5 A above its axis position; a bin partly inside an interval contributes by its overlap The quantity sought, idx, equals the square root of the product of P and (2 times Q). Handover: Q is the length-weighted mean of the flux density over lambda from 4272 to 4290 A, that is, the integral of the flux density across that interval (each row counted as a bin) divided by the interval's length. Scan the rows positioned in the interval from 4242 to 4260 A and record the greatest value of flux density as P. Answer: 7.7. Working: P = 5.646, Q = 5.2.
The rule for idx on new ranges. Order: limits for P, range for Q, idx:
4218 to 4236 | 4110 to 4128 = 7.2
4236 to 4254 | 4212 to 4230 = 7.7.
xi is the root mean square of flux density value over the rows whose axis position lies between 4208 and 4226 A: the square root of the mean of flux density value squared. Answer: 5.4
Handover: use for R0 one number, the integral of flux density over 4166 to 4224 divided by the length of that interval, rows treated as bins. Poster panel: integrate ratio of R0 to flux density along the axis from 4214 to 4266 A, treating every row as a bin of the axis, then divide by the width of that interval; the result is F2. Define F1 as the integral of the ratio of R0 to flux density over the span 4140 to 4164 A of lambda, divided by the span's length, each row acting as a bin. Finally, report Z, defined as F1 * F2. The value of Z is 0.99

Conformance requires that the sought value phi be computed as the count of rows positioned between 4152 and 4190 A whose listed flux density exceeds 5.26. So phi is 3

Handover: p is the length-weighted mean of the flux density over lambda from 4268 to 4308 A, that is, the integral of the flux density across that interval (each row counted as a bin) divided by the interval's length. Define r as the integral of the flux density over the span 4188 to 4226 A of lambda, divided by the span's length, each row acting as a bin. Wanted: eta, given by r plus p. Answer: 10.3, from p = 5.02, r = 5.30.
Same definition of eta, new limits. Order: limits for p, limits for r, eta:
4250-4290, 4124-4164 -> 10.4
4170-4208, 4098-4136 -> 9.6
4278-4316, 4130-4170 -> 10.0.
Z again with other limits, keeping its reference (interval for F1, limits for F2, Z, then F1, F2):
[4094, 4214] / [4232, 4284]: 1.04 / 1.07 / 0.96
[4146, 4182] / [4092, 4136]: 1.23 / 1.03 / 1.19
